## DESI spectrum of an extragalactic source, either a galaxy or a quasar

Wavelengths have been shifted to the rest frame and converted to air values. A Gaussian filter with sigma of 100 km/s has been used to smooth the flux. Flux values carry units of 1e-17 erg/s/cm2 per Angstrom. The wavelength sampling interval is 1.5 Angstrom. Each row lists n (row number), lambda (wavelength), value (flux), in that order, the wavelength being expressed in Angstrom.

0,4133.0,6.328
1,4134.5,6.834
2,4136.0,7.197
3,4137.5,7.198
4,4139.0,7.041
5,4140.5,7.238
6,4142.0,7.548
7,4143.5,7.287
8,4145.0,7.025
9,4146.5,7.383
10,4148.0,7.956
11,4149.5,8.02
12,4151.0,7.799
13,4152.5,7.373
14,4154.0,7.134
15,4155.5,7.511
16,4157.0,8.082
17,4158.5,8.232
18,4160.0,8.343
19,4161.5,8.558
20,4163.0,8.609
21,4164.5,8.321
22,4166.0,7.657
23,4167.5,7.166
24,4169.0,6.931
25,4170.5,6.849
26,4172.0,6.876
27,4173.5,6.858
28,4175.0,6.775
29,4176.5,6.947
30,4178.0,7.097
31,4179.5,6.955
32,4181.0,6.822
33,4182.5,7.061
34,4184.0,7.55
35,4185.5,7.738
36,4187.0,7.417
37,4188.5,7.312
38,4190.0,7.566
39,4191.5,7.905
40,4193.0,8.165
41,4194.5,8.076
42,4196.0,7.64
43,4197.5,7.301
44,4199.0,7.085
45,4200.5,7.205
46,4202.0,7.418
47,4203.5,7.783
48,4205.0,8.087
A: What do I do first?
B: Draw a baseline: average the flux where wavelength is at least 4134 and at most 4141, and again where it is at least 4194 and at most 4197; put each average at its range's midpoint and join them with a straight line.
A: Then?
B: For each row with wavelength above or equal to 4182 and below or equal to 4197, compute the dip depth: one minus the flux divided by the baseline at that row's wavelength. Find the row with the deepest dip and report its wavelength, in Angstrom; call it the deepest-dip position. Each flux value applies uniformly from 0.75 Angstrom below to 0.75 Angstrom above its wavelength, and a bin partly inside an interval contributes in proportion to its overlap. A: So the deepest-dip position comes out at 4182.5 Angstrom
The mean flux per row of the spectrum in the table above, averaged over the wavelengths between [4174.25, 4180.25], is 6.9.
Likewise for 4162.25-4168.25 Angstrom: 7.9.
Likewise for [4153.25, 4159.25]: 7.7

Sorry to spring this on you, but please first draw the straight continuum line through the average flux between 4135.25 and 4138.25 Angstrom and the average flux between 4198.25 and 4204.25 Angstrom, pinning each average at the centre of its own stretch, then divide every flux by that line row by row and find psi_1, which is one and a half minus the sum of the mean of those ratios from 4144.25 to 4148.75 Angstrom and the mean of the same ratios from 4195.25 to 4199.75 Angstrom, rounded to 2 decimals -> -0.53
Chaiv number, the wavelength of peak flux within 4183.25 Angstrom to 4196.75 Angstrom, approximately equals 4193.0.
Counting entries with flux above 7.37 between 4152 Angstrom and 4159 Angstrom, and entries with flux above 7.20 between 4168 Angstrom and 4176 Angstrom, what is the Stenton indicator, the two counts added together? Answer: 4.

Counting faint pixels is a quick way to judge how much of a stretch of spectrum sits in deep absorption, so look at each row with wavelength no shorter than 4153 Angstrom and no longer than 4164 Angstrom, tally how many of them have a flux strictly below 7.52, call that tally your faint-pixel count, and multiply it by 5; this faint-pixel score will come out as 10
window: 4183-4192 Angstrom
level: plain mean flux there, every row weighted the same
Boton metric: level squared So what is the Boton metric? 57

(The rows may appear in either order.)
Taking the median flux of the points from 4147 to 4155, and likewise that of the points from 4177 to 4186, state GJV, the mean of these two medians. 7.44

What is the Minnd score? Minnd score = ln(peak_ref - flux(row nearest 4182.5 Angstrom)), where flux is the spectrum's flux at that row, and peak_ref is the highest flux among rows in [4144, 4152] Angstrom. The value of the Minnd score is -0.04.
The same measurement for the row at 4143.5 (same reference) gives -0.31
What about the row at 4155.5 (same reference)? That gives -0.68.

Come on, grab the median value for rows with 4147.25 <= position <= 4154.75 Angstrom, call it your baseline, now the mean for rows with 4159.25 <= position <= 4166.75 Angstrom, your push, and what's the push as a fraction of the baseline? 1.06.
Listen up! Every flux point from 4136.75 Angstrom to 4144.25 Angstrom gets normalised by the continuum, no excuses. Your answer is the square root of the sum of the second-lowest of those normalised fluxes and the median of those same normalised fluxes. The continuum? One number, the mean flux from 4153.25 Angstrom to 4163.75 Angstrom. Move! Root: 1.34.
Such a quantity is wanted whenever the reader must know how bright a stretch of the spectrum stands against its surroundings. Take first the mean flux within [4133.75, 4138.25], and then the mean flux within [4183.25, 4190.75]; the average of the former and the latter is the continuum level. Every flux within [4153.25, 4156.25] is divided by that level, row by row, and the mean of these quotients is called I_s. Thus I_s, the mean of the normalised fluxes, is 1.00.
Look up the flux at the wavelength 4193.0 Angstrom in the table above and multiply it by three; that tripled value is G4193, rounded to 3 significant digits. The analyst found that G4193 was 24.5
